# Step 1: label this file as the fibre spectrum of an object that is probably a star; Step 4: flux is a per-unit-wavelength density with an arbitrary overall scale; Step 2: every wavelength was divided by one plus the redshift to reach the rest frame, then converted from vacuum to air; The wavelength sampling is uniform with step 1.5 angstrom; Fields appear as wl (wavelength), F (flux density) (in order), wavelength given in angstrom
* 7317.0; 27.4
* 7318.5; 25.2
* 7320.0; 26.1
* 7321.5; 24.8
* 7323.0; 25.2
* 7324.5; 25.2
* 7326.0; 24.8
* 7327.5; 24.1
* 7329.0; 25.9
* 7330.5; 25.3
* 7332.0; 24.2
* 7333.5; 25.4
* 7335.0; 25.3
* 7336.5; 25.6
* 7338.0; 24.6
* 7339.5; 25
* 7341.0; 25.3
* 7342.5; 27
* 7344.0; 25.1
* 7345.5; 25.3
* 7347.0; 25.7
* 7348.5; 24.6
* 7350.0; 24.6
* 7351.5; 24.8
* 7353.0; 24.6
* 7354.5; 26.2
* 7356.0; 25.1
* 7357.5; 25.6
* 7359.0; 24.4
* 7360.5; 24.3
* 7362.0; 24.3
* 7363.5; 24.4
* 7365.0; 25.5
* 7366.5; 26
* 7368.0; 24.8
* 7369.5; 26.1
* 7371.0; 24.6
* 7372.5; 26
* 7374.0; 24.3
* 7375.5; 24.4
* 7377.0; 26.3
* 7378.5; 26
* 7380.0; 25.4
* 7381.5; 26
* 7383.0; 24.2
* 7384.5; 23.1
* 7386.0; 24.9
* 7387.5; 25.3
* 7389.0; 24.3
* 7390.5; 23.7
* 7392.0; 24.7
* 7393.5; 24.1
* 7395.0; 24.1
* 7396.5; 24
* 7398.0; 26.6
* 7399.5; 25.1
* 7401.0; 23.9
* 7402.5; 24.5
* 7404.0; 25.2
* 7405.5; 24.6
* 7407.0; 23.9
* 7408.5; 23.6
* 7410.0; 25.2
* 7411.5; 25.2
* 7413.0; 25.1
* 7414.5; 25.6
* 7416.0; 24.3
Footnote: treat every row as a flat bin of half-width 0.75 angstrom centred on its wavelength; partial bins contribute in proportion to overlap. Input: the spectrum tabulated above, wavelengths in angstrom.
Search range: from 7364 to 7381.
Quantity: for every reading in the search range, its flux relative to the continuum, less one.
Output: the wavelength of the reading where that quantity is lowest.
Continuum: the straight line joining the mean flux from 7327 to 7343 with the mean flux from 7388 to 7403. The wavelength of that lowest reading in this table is 7374.0 angstrom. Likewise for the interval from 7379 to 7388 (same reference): 7384.5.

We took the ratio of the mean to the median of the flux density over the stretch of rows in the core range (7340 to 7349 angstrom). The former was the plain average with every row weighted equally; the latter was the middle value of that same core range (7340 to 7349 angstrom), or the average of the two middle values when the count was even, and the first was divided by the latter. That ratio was 1.01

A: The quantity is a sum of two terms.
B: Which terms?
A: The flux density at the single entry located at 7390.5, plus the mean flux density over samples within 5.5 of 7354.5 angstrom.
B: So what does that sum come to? 48.7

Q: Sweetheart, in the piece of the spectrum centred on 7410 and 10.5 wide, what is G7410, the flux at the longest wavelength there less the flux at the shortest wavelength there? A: 1.0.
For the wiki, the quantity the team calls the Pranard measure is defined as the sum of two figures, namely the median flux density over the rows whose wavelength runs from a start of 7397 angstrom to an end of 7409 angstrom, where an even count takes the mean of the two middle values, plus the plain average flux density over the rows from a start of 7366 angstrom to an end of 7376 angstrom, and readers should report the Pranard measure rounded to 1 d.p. 49.7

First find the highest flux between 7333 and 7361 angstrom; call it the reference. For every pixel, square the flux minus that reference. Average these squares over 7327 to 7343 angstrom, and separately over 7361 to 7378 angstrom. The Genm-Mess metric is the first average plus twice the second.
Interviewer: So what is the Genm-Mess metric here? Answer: 11.7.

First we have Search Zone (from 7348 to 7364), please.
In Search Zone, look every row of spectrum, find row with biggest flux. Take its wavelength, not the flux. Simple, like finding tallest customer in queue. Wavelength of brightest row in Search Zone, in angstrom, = 7354.5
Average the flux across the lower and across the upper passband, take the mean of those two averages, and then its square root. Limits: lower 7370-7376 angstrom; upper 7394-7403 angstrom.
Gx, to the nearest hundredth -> 4.98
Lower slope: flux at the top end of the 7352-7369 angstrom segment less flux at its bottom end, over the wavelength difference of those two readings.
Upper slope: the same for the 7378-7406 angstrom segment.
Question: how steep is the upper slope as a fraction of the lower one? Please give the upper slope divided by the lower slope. -3.9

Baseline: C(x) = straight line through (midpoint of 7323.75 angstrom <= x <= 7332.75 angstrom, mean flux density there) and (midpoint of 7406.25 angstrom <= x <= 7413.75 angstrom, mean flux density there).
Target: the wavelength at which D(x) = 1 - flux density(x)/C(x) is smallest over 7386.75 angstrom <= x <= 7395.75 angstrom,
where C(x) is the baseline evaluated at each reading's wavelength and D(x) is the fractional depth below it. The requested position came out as 7387.5 angstrom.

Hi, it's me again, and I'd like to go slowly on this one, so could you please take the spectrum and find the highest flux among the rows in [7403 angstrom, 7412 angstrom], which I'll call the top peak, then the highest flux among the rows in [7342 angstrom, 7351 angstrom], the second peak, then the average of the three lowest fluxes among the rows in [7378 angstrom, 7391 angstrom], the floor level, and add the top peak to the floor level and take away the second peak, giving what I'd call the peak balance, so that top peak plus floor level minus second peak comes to 21.9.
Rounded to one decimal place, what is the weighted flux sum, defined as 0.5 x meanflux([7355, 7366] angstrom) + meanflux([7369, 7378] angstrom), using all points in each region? 37.7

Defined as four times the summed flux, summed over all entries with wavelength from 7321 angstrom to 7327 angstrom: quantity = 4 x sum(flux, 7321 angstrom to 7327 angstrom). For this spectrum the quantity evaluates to 400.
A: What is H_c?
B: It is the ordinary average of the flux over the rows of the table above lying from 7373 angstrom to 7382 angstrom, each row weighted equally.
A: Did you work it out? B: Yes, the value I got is 25.4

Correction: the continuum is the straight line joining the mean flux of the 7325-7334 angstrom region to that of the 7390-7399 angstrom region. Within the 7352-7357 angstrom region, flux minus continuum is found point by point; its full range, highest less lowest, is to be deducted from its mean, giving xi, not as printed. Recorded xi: -1.1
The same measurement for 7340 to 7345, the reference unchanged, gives -1.0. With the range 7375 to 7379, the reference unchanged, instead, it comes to -1.0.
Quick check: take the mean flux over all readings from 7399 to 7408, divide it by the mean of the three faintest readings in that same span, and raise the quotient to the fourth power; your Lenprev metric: 1.07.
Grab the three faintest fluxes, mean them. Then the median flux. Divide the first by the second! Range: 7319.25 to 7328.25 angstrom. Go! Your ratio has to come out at 0.983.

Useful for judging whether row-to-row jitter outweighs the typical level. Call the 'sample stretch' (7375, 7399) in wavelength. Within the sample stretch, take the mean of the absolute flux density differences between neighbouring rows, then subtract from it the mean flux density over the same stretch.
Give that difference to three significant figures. -23.9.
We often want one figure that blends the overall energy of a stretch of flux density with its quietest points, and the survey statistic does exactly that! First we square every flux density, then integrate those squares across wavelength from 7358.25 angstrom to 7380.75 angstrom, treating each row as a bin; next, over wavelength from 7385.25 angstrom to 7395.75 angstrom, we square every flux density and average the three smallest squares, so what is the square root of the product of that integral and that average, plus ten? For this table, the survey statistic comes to 2867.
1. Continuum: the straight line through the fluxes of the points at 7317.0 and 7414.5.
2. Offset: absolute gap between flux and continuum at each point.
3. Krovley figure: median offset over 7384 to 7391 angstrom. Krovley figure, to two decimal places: 1.77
